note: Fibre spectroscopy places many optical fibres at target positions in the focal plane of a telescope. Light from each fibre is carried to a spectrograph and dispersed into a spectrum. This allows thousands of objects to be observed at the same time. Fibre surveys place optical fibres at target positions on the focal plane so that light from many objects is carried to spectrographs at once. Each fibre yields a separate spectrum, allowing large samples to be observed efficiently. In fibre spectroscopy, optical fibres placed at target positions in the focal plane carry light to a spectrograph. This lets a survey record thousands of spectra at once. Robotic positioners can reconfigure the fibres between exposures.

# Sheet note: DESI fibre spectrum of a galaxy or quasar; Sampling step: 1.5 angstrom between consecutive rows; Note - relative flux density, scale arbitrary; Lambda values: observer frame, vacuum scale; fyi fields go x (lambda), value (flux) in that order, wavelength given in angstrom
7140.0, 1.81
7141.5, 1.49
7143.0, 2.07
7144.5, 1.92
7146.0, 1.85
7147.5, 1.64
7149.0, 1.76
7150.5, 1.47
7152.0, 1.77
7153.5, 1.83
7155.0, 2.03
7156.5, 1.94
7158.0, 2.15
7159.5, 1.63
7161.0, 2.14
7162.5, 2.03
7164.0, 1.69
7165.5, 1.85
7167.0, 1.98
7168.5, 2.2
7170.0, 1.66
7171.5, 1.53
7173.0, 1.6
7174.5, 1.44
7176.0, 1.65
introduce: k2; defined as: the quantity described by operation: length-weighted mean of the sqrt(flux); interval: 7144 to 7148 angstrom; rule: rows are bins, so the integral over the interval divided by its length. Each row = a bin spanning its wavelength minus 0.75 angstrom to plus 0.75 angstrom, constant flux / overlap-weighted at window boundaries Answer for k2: 1.34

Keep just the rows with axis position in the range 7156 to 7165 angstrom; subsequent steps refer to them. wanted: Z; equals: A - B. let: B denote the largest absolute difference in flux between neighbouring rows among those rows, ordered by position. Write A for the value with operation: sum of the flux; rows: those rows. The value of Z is 11.1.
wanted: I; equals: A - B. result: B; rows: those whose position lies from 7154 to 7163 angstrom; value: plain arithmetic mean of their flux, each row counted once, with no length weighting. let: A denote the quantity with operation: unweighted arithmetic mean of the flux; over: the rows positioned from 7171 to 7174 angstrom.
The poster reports -0.42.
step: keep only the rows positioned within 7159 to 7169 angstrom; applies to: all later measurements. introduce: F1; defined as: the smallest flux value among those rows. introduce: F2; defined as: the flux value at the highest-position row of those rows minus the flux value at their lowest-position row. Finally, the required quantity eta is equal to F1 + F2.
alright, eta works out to 2.20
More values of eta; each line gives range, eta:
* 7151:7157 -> 1.94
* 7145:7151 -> 1.09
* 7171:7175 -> 1.35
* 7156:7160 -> 1.32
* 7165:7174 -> 1.28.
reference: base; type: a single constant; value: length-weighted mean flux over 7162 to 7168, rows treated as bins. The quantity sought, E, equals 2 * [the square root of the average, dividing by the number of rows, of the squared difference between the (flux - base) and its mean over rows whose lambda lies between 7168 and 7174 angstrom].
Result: 0.53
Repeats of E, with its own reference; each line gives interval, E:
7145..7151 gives 0.28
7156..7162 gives 0.42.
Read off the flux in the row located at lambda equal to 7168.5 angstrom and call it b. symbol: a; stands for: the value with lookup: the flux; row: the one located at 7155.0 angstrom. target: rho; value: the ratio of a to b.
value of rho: 0.92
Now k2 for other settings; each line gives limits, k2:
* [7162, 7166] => 1.36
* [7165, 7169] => 1.42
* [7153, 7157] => 1.39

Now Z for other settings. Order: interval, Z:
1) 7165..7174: 10.3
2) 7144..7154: 11.9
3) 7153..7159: 7.7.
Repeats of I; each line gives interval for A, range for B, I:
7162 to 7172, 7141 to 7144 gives 0.07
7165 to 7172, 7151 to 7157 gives -0.05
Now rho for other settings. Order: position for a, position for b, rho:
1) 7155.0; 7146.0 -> 1.10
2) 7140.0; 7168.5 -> 0.82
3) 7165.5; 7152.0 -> 1.05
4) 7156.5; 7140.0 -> 1.07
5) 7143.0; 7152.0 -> 1.17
